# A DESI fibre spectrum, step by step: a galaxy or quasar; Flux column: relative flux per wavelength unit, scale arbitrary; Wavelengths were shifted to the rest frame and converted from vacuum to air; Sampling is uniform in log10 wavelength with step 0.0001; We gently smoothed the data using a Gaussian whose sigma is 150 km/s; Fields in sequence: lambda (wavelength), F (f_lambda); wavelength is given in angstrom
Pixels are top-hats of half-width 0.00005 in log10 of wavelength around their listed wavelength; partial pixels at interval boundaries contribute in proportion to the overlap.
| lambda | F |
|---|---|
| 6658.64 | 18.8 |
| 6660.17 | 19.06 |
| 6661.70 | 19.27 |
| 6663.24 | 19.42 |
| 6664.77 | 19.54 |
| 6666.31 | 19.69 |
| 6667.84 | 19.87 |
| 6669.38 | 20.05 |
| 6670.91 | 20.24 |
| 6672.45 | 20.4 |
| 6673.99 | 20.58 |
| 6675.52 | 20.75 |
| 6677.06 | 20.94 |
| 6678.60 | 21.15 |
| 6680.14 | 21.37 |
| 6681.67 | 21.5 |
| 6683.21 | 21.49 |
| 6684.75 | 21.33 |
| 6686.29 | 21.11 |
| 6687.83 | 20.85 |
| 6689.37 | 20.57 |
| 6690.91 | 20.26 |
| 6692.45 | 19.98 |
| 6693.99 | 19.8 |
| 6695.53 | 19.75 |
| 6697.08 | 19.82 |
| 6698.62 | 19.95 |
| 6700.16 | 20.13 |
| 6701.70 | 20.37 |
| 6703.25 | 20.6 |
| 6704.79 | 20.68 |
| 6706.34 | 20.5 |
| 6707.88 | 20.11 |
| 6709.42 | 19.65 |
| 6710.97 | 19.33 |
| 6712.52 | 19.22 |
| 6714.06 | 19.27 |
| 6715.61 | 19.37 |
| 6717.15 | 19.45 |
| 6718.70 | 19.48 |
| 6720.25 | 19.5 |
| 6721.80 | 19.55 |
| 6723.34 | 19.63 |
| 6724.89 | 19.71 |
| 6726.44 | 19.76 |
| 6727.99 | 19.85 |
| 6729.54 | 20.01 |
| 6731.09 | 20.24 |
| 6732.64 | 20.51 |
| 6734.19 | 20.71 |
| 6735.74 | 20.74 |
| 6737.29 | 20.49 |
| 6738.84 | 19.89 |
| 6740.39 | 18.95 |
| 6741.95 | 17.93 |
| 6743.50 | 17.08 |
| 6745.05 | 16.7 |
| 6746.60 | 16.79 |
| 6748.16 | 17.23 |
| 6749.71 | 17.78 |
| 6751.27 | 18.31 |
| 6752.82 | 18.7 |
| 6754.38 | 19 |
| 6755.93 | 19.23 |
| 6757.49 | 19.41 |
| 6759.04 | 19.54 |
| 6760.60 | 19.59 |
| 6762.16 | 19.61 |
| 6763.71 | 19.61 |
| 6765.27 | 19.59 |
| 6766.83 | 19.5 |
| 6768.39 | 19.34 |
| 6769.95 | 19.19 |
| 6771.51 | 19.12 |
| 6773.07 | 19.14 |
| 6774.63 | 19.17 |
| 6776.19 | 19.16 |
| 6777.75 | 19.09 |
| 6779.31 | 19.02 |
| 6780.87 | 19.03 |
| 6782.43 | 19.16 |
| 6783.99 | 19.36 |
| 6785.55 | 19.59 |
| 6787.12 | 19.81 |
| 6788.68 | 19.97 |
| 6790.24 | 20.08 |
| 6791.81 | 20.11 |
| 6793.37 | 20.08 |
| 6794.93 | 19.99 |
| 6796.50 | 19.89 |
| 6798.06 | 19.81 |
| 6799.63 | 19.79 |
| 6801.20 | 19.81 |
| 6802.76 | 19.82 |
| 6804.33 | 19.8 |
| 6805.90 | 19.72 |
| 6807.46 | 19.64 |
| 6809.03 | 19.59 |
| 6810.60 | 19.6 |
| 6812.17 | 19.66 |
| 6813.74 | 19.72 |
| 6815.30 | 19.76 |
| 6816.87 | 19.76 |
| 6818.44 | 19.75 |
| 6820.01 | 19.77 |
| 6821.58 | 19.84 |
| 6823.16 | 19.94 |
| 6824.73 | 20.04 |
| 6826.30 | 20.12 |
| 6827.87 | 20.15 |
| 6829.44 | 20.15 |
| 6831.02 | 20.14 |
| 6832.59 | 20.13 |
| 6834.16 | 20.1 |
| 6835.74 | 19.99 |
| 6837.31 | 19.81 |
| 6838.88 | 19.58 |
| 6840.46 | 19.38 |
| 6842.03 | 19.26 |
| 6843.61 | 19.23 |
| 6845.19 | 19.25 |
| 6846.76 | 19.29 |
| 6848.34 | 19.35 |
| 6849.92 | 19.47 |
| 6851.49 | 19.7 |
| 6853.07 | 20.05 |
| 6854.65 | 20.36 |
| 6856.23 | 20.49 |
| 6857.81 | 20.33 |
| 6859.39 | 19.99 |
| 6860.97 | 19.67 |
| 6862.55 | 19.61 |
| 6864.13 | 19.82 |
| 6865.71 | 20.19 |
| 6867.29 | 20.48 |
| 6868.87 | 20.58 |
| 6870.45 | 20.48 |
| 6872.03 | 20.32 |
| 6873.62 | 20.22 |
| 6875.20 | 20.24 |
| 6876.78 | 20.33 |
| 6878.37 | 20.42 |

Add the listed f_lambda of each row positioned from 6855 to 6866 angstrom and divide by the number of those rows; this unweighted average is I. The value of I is 20.0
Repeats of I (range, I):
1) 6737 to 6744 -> 18.9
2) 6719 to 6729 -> 19.7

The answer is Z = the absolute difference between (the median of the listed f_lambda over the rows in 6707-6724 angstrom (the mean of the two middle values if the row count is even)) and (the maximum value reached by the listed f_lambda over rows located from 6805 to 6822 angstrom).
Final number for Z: 0.36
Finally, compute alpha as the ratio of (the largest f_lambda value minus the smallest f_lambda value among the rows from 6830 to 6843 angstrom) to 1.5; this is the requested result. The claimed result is 0.6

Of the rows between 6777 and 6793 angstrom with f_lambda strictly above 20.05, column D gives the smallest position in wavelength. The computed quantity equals 6790.24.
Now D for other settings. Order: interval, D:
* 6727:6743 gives 6731.09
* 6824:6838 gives 6826.30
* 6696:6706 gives 6700.16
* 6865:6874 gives 6865.71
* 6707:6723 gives 6707.88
